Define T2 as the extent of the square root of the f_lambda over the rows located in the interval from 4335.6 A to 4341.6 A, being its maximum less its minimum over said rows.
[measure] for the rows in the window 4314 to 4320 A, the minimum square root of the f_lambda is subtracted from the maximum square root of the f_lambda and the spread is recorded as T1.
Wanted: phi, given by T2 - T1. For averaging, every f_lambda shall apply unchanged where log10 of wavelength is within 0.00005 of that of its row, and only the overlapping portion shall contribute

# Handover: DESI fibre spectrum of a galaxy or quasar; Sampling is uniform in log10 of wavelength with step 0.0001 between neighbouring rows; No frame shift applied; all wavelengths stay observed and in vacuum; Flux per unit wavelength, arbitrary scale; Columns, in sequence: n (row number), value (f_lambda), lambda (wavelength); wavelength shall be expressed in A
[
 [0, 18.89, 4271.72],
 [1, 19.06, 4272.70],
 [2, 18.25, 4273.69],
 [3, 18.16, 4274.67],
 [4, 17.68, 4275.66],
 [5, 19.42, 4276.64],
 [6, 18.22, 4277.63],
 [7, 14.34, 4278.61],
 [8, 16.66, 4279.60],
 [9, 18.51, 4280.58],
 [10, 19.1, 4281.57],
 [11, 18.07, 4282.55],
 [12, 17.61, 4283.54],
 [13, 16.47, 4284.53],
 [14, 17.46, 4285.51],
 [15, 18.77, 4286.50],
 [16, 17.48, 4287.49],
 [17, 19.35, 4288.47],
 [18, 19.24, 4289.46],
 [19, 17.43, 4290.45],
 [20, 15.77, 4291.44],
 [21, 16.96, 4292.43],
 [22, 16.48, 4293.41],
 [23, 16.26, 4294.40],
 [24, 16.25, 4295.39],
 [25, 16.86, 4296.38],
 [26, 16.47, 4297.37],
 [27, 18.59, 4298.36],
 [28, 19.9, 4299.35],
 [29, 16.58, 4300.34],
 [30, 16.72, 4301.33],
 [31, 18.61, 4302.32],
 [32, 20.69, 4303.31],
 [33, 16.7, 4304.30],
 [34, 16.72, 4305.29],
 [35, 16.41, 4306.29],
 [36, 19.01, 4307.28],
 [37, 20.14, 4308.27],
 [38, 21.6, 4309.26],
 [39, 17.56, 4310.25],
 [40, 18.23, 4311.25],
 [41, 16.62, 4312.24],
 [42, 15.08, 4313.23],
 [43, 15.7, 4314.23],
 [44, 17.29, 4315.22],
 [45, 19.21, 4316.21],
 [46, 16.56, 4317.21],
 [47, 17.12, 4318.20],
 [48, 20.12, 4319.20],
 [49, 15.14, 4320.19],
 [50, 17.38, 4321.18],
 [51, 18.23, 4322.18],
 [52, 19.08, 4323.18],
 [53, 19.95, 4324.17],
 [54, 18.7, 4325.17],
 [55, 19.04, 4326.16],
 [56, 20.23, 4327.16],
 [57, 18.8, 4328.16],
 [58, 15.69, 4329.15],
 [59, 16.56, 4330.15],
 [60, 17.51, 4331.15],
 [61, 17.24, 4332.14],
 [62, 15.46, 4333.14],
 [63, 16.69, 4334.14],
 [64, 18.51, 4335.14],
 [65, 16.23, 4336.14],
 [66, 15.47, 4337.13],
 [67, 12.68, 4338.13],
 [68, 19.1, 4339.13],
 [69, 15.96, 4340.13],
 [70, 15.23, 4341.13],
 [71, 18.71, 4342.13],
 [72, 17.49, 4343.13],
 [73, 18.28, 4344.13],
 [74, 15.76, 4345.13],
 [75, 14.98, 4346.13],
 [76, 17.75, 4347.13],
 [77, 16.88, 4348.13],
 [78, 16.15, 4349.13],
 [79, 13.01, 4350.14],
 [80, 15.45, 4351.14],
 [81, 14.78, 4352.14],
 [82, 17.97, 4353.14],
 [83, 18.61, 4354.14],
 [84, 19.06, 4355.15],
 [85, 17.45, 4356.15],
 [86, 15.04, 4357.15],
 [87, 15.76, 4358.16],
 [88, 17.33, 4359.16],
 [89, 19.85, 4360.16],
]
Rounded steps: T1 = 0.523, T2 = 0.8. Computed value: 0.3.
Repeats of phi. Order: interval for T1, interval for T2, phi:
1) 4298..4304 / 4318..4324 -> 0.1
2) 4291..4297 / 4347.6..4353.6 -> 0.5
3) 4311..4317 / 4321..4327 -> -0.2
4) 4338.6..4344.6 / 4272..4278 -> -0.3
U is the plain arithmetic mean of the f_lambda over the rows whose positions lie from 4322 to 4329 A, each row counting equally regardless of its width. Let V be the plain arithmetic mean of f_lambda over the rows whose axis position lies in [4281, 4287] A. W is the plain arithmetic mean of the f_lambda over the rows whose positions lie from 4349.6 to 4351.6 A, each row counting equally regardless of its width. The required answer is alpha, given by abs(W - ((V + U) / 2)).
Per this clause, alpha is 4.3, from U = 19.1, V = 17.9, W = 14.2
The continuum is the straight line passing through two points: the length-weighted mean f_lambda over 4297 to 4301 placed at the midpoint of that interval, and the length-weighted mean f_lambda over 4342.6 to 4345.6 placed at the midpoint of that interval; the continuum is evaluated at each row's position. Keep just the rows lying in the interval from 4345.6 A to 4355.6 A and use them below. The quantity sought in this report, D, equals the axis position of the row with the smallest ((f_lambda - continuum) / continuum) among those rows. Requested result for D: 4350.14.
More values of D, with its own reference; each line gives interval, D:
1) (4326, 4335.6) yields 4333.14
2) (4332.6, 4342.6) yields 4338.13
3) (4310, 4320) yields 4313.23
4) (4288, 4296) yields 4291.44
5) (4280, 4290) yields 4284.53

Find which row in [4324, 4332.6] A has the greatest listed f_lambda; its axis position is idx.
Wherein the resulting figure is 4327.16 A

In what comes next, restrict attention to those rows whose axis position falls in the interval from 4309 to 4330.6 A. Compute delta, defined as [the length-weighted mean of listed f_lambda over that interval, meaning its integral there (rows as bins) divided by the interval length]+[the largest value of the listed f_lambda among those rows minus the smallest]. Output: 24.4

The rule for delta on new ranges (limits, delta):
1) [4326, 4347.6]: 24.5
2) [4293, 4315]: 24.1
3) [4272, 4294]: 22.8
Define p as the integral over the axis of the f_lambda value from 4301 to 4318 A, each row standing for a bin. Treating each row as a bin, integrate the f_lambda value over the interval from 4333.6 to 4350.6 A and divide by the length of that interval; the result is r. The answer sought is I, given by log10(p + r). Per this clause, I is 2.50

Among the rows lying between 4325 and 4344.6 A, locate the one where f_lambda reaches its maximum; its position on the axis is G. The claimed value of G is 4327.16 A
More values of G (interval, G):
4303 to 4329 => 4309.26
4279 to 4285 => 4281.57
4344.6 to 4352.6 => 4347.13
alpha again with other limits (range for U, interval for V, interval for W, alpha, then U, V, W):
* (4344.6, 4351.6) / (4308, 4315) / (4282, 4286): 0.6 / 15.7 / 17.8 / 17.4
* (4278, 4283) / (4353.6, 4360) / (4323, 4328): 2.1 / 17.3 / 17.2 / 19.4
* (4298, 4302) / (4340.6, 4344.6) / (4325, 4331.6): 0.4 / 17.9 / 17.4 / 18.1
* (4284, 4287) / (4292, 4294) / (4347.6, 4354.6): 1.0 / 17.6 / 16.7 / 16.1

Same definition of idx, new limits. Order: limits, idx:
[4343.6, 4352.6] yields 4344.13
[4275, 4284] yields 4276.64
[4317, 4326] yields 4319.20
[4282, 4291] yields 4288.47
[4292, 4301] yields 4299.35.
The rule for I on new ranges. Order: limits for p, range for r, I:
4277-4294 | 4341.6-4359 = 2.50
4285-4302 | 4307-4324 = 2.50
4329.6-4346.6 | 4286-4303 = 2.48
